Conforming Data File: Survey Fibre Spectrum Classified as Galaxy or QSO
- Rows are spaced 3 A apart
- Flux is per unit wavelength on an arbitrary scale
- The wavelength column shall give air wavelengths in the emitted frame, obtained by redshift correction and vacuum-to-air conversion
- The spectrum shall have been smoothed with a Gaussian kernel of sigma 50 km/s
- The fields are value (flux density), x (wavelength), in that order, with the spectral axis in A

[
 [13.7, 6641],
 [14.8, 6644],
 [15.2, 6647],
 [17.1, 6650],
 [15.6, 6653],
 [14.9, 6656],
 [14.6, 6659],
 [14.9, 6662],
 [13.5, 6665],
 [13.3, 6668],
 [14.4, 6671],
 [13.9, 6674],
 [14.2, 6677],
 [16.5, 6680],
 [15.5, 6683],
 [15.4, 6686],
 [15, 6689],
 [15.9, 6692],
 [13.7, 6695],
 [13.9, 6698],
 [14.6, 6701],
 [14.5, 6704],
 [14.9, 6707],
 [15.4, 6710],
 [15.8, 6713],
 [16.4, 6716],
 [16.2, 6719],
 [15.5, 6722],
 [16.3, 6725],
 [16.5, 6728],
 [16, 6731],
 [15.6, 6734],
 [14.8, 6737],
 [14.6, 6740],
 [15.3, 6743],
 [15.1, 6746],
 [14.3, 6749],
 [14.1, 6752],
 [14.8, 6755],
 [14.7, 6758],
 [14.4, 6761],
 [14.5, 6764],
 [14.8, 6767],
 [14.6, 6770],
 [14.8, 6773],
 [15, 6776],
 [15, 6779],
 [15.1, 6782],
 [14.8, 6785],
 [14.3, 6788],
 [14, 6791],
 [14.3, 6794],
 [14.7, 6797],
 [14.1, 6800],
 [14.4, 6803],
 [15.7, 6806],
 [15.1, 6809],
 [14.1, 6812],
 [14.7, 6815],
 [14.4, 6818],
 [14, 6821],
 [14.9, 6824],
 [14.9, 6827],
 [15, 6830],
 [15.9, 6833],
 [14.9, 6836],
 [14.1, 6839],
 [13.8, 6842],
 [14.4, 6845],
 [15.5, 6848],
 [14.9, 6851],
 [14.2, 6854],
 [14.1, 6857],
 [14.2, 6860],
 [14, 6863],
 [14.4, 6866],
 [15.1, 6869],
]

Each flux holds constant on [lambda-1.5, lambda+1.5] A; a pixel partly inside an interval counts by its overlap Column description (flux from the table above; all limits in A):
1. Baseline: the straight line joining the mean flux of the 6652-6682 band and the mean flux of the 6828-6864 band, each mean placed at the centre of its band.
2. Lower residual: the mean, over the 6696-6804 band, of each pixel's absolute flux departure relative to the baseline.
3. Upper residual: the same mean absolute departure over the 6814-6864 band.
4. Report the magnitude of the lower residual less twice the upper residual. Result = 0.39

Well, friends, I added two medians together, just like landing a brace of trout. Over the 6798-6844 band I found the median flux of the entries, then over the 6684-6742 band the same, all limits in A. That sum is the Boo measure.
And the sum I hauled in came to 30.1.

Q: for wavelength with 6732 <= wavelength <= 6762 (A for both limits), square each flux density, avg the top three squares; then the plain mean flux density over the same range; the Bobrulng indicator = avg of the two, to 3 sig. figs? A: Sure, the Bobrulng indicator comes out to 125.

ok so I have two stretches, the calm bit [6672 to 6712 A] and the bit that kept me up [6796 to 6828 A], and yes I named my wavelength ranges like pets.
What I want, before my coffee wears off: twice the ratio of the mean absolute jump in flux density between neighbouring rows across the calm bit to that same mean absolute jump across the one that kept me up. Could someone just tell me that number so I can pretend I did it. 2.5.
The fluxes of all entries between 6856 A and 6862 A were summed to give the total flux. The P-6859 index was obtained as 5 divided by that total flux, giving 0.177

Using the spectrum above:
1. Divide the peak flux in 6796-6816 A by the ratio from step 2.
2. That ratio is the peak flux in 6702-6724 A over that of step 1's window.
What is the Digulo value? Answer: 15.0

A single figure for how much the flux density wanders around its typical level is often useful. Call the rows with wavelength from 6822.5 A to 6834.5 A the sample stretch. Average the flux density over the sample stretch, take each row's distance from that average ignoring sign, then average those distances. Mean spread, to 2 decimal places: 0.36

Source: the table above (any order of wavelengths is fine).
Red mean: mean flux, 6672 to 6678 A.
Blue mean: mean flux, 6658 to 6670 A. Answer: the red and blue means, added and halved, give 14.1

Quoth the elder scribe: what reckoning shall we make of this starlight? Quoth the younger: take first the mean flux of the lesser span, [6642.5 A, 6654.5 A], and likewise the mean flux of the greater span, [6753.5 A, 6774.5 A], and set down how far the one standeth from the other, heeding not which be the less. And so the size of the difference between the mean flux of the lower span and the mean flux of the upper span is 1.0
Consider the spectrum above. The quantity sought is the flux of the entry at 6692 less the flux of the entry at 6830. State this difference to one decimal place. 0.9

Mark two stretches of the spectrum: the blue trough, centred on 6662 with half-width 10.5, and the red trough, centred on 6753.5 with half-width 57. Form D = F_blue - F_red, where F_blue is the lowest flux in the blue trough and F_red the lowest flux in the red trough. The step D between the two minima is -0.60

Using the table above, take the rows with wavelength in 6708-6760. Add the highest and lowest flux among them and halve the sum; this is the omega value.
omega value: 15.3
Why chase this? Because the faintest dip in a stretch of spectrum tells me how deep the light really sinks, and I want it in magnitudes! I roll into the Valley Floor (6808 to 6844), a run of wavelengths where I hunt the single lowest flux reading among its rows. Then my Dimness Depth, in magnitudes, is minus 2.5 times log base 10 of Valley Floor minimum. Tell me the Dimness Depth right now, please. -2.85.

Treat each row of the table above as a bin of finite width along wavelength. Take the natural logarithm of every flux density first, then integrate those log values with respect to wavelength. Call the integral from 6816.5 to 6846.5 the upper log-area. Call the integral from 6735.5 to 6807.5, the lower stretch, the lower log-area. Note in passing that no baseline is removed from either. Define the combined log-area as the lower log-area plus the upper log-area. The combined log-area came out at 274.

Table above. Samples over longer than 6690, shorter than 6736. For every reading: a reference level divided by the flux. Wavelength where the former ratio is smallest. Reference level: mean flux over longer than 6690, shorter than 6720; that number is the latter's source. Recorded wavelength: 6728 A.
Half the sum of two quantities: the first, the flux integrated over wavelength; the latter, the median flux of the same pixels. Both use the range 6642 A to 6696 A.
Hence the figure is 410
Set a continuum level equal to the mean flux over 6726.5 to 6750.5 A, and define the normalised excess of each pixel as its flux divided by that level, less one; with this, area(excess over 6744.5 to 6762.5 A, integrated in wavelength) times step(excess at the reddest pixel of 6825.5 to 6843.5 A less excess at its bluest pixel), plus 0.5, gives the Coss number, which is 0.560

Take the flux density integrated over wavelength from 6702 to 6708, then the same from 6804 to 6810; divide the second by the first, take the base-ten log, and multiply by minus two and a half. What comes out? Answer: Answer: -0.05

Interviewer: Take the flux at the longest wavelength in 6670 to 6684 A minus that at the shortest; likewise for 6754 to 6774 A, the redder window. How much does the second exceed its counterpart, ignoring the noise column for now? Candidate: -1.1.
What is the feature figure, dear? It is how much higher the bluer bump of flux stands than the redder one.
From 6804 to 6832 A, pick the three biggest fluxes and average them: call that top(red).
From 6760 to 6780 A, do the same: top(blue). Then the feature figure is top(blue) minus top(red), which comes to -0.33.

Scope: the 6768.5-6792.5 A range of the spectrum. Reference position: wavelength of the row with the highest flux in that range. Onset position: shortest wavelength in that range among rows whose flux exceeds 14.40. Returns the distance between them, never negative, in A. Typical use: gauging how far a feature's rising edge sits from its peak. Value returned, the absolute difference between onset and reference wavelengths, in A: 12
